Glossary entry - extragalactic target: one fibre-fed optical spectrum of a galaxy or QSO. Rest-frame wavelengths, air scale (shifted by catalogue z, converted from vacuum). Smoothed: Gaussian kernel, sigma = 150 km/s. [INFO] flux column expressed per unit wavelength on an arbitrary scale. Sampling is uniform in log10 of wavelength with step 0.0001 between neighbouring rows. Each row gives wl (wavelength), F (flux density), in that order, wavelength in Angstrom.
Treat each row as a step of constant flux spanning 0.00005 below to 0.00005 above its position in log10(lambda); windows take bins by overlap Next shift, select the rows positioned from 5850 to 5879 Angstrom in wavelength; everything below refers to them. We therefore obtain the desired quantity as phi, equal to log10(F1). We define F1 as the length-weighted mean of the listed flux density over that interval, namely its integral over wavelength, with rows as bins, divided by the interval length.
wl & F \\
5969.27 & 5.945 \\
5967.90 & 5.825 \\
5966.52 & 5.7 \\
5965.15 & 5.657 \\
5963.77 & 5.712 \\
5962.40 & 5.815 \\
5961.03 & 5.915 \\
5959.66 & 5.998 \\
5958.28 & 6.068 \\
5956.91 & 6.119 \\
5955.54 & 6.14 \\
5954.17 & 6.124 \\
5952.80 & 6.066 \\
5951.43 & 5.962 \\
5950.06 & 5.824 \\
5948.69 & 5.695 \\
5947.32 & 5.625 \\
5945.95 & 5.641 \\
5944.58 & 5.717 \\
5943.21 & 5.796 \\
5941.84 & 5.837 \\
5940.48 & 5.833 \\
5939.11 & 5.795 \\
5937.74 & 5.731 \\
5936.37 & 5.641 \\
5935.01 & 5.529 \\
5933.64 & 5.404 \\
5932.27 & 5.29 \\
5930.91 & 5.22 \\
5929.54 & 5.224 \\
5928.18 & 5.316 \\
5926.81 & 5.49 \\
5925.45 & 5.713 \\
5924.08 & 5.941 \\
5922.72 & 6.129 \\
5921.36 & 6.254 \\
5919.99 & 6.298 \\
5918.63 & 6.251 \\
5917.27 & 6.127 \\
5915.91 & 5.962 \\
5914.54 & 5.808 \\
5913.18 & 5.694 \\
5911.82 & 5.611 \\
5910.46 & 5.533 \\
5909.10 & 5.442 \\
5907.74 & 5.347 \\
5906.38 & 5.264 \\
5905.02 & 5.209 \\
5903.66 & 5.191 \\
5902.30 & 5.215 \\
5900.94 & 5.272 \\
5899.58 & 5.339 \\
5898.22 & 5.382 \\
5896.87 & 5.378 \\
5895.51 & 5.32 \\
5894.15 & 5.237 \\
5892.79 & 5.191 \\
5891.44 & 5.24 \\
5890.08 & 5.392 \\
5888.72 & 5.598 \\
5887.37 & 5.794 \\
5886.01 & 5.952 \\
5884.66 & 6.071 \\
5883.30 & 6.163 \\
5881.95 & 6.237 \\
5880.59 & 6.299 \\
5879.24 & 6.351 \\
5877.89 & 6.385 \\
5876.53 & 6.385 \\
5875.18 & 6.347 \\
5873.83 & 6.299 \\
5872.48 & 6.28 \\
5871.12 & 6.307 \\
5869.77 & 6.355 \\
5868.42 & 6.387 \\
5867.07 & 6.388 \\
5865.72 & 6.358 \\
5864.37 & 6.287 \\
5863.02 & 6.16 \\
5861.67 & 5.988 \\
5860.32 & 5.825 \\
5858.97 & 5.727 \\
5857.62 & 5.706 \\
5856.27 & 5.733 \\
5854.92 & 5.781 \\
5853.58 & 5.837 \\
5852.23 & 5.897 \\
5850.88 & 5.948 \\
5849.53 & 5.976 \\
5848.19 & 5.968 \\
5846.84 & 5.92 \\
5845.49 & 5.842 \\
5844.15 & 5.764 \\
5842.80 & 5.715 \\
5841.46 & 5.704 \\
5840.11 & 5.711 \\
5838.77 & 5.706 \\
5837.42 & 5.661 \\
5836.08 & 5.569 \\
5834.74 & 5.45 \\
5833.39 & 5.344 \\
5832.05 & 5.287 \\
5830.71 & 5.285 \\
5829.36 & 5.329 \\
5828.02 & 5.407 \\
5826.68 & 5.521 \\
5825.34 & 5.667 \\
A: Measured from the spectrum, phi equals 0.7864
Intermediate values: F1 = 6.12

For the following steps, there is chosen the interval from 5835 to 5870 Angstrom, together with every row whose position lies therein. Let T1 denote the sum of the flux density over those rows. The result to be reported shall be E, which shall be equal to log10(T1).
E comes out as 2.19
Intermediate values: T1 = 153.9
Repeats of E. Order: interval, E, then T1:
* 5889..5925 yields 2.16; 145.0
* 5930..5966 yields 2.18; 150.2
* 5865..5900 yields 2.19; 154.4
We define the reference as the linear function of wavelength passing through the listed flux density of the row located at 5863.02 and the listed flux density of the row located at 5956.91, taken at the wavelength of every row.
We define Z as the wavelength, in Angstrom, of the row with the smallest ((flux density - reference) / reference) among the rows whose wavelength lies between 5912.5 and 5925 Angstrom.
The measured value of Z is 5913.18 Angstrom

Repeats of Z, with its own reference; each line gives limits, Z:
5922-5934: 5930.91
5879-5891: 5890.08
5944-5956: 5947.32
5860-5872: 5860.32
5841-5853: 5841.46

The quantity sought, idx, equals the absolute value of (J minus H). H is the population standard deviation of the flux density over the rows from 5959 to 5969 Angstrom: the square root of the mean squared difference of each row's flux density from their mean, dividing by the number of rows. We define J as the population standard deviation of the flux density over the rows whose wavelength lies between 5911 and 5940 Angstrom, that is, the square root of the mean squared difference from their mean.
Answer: 0.22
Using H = 0.11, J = 0.34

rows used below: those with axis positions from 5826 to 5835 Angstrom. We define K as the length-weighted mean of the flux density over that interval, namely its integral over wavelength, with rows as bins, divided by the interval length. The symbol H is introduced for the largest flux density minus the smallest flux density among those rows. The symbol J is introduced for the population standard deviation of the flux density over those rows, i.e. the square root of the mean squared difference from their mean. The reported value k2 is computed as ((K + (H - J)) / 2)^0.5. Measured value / 1.66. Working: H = 0.2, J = 0.08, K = 5.4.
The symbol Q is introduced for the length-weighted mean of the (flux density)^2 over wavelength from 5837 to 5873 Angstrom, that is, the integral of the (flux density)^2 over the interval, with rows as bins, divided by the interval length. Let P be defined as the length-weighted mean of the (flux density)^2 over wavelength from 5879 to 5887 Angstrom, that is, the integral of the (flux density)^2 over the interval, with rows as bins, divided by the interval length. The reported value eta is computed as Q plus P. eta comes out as 73.5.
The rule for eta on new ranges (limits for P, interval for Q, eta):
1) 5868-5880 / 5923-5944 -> 71.6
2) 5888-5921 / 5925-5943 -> 61.4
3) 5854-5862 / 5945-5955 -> 67.7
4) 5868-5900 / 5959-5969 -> 68.8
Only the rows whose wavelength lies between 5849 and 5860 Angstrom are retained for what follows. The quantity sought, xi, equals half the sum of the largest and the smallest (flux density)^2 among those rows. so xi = 34.1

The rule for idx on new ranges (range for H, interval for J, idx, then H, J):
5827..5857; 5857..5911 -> 0.24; 0.22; 0.46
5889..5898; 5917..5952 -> 0.23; 0.08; 0.31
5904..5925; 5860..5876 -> 0.20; 0.37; 0.17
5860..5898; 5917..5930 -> 0.03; 0.42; 0.39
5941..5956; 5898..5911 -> 0.08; 0.18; 0.11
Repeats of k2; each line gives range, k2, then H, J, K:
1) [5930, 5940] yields 1.72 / 0.6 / 0.20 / 5.5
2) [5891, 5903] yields 1.64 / 0.2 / 0.07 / 5.3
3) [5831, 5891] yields 1.83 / 1.1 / 0.32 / 5.9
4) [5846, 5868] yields 1.79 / 0.7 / 0.21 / 6.0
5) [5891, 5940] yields 1.78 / 1.1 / 0.34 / 5.6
